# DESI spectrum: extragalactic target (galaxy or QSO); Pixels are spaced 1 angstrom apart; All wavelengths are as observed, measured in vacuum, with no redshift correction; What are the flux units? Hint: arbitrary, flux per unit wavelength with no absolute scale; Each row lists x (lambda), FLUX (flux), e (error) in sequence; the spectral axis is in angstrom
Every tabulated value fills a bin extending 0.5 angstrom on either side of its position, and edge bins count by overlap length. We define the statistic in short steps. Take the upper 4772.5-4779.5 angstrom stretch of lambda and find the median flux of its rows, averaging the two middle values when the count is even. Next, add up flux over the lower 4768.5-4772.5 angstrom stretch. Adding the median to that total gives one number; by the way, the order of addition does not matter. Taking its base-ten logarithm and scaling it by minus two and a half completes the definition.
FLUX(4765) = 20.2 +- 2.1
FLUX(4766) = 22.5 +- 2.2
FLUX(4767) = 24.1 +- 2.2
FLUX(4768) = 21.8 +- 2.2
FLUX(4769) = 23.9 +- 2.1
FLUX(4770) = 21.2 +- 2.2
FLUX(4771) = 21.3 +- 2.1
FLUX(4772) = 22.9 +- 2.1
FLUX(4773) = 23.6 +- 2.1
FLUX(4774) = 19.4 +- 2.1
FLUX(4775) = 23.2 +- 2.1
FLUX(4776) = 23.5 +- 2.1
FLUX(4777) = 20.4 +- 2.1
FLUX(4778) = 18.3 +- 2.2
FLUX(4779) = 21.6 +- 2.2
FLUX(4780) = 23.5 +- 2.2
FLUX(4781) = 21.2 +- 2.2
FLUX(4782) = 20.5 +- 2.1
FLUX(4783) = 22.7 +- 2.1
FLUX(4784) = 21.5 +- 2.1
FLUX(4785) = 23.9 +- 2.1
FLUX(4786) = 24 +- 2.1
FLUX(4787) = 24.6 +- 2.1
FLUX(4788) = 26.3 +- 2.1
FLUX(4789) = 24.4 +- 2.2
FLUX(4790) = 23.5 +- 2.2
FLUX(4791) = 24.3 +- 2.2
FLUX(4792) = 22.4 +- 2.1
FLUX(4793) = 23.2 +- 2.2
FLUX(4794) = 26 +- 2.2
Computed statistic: -5.1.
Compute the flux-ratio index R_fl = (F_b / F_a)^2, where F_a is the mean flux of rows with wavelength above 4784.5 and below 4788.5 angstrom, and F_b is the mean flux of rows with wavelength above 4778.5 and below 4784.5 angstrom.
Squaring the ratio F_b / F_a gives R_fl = 0.78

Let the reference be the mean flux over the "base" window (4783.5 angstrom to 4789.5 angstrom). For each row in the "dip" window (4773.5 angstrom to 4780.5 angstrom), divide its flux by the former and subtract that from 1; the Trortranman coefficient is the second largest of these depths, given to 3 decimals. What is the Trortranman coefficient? 0.196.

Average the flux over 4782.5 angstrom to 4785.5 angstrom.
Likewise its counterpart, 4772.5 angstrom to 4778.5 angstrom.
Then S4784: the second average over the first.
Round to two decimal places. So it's 0.94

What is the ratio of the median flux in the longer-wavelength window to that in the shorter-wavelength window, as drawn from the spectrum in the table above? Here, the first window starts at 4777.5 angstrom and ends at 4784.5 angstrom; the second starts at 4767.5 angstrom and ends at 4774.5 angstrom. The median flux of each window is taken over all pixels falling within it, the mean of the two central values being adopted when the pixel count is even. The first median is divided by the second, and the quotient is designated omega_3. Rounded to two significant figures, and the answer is 0.99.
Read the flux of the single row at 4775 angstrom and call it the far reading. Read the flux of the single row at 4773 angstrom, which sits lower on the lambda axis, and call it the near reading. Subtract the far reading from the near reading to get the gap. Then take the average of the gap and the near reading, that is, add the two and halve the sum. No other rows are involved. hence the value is 12.0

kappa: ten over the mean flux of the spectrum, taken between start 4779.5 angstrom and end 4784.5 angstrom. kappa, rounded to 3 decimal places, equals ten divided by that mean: 0.457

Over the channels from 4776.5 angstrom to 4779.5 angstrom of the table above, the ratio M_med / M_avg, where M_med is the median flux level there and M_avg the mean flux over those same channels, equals 1.015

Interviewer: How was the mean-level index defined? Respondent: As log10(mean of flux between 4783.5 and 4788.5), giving 1.38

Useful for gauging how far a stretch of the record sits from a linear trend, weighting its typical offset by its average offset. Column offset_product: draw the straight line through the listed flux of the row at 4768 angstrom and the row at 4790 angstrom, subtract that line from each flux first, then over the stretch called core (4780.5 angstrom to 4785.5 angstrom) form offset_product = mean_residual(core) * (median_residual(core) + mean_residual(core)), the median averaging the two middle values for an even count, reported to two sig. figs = 2.5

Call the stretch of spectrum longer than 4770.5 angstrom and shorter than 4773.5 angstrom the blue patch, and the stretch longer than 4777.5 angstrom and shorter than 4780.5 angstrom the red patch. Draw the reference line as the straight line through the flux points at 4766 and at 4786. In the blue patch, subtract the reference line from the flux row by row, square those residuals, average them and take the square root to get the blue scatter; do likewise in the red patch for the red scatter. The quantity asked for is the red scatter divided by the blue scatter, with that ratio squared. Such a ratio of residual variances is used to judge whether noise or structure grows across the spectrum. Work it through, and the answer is 10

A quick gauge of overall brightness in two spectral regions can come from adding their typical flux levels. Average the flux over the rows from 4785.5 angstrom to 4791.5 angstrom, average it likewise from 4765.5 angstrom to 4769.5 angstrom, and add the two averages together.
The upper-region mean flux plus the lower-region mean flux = 47.6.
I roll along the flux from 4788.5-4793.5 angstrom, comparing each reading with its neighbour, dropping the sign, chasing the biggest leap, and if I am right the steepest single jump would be 1.9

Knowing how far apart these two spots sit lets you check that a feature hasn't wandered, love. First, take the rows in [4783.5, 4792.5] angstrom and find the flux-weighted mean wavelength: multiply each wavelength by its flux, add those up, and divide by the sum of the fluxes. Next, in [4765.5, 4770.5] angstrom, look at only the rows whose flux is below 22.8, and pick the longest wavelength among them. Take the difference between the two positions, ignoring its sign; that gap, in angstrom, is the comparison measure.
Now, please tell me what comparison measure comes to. 18.0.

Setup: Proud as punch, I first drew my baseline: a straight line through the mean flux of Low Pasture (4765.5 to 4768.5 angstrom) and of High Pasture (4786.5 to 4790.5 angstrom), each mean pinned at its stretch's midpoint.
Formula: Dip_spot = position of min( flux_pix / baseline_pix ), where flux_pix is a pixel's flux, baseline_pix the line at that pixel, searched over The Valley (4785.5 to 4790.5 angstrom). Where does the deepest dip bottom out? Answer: 4790 angstrom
